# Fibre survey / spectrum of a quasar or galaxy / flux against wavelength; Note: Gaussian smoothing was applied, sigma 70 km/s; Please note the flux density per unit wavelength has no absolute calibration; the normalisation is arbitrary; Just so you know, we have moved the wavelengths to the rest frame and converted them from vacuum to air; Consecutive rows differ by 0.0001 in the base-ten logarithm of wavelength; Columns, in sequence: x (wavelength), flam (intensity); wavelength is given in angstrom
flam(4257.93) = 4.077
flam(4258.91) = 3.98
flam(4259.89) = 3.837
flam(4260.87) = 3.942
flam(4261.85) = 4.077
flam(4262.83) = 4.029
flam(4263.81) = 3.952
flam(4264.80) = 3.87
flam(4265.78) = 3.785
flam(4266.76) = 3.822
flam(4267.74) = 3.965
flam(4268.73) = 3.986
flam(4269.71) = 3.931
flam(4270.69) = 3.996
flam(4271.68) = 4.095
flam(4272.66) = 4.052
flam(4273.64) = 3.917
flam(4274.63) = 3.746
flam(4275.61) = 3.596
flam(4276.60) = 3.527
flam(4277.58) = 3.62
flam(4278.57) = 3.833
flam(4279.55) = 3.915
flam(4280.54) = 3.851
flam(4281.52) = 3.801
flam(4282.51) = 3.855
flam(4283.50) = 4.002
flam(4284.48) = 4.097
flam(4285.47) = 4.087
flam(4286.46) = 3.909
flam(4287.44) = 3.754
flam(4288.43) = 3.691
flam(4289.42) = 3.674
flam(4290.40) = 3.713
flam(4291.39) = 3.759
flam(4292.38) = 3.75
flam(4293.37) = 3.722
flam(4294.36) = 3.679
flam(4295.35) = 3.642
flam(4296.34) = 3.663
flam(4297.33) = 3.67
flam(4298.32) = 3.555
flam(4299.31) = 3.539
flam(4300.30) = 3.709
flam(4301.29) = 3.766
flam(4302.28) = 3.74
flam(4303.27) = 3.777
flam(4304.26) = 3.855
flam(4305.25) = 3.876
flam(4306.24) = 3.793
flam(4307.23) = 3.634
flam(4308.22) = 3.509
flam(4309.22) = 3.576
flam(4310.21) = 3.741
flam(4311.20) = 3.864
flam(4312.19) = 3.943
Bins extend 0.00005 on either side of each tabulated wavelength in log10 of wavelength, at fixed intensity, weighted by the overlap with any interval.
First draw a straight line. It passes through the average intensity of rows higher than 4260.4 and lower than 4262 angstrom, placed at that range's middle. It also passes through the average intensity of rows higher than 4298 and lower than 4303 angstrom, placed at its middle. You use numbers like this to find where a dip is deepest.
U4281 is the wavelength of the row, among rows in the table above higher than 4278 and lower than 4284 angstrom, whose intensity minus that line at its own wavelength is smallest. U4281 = 4281.52 angstrom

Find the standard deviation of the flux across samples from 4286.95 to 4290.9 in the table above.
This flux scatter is 0.03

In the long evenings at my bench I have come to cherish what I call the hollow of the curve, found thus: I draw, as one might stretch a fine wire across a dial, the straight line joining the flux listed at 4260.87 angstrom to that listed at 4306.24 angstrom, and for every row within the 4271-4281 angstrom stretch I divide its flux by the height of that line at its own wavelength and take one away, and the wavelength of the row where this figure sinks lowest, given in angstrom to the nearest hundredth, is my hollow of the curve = 4276.60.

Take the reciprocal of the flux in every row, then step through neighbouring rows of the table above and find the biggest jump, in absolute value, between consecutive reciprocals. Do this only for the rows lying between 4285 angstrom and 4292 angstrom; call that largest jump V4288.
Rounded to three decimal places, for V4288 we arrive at 0.011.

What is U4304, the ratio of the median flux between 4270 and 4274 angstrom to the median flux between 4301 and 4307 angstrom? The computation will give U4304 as 1.06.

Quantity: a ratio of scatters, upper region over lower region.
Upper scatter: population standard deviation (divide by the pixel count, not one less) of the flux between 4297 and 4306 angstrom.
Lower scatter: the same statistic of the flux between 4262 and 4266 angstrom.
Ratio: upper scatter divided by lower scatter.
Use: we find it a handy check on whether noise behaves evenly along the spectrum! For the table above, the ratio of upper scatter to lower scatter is 1.2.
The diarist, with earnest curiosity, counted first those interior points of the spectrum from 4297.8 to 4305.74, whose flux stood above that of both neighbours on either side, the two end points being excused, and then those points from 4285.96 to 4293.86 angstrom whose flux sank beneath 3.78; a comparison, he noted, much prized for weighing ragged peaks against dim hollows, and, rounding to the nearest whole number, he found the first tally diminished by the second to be -6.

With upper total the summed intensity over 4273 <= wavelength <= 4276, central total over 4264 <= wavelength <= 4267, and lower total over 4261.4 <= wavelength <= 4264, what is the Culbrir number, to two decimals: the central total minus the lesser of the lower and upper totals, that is 0.22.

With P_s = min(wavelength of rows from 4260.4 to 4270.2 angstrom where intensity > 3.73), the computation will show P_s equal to 4260.87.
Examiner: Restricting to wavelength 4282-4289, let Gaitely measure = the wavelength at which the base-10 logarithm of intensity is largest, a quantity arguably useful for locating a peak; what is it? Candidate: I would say 4284.48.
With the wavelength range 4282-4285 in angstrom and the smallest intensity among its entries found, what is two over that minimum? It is 0.519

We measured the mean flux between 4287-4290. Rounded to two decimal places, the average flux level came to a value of 3.71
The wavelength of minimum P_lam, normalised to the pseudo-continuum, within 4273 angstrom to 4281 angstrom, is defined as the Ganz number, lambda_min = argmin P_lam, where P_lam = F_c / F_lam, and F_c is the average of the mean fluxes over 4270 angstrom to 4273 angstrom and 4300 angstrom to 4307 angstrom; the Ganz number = 4273.64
